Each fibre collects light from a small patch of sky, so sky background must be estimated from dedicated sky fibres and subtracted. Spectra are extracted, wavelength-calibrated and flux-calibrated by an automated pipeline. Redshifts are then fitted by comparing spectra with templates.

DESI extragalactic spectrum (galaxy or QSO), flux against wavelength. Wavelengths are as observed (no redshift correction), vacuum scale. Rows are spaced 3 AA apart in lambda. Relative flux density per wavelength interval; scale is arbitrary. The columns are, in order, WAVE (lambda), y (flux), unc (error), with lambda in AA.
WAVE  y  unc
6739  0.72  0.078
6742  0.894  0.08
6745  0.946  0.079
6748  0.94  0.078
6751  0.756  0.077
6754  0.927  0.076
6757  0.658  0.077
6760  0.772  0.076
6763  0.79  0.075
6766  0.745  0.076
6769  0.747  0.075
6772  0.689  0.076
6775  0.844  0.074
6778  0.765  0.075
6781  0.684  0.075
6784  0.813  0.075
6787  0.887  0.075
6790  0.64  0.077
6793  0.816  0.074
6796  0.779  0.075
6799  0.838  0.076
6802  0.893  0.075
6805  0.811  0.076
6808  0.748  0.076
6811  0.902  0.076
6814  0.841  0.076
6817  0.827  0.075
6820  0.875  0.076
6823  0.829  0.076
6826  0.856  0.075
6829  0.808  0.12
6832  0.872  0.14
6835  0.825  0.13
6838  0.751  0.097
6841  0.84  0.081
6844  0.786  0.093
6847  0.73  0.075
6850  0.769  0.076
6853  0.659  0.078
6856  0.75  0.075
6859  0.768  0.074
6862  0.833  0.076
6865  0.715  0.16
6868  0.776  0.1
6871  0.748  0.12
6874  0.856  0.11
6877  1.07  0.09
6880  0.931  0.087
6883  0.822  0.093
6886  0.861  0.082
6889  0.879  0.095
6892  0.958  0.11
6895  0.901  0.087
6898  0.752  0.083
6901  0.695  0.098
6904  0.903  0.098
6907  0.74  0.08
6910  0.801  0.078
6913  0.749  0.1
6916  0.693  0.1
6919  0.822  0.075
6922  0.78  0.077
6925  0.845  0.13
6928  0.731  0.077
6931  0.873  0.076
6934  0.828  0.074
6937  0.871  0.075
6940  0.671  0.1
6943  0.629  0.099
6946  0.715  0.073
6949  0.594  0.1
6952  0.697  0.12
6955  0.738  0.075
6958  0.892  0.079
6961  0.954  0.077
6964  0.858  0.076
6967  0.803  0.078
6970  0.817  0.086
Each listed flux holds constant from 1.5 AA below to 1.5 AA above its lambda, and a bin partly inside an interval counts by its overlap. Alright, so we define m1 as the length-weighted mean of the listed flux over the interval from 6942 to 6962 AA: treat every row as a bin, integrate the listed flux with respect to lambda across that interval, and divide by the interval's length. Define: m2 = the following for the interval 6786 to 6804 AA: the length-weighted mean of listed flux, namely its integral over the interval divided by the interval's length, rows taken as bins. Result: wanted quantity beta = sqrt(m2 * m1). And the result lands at 0.774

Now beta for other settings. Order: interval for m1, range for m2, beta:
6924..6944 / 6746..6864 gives 0.789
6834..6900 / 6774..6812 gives 0.808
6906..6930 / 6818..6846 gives 0.799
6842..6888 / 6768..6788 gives 0.790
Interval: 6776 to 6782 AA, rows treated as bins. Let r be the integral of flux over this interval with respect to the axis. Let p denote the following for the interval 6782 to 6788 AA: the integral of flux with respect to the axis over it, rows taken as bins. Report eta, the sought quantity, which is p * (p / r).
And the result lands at 5.6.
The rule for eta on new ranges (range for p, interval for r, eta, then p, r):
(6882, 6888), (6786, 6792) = 5.7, 5.08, 4.55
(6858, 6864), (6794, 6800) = 4.7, 4.78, 4.84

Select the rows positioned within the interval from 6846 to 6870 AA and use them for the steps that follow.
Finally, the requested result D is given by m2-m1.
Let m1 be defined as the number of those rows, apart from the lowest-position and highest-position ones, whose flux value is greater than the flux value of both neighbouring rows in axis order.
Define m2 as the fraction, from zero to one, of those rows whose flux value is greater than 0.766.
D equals -1.50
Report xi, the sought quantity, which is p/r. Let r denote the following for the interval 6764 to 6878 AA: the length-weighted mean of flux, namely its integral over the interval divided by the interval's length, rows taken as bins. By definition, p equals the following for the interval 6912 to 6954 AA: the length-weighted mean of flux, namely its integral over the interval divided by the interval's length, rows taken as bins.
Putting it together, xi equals 0.939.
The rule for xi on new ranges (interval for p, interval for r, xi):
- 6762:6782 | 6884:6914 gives 0.912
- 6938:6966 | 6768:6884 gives 0.935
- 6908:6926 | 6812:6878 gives 0.965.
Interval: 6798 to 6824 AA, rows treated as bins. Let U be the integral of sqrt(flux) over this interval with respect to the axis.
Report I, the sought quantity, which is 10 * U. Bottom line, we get 238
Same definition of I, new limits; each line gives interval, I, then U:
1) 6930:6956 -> 222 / 22.2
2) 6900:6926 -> 230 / 23.0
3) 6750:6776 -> 228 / 22.8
